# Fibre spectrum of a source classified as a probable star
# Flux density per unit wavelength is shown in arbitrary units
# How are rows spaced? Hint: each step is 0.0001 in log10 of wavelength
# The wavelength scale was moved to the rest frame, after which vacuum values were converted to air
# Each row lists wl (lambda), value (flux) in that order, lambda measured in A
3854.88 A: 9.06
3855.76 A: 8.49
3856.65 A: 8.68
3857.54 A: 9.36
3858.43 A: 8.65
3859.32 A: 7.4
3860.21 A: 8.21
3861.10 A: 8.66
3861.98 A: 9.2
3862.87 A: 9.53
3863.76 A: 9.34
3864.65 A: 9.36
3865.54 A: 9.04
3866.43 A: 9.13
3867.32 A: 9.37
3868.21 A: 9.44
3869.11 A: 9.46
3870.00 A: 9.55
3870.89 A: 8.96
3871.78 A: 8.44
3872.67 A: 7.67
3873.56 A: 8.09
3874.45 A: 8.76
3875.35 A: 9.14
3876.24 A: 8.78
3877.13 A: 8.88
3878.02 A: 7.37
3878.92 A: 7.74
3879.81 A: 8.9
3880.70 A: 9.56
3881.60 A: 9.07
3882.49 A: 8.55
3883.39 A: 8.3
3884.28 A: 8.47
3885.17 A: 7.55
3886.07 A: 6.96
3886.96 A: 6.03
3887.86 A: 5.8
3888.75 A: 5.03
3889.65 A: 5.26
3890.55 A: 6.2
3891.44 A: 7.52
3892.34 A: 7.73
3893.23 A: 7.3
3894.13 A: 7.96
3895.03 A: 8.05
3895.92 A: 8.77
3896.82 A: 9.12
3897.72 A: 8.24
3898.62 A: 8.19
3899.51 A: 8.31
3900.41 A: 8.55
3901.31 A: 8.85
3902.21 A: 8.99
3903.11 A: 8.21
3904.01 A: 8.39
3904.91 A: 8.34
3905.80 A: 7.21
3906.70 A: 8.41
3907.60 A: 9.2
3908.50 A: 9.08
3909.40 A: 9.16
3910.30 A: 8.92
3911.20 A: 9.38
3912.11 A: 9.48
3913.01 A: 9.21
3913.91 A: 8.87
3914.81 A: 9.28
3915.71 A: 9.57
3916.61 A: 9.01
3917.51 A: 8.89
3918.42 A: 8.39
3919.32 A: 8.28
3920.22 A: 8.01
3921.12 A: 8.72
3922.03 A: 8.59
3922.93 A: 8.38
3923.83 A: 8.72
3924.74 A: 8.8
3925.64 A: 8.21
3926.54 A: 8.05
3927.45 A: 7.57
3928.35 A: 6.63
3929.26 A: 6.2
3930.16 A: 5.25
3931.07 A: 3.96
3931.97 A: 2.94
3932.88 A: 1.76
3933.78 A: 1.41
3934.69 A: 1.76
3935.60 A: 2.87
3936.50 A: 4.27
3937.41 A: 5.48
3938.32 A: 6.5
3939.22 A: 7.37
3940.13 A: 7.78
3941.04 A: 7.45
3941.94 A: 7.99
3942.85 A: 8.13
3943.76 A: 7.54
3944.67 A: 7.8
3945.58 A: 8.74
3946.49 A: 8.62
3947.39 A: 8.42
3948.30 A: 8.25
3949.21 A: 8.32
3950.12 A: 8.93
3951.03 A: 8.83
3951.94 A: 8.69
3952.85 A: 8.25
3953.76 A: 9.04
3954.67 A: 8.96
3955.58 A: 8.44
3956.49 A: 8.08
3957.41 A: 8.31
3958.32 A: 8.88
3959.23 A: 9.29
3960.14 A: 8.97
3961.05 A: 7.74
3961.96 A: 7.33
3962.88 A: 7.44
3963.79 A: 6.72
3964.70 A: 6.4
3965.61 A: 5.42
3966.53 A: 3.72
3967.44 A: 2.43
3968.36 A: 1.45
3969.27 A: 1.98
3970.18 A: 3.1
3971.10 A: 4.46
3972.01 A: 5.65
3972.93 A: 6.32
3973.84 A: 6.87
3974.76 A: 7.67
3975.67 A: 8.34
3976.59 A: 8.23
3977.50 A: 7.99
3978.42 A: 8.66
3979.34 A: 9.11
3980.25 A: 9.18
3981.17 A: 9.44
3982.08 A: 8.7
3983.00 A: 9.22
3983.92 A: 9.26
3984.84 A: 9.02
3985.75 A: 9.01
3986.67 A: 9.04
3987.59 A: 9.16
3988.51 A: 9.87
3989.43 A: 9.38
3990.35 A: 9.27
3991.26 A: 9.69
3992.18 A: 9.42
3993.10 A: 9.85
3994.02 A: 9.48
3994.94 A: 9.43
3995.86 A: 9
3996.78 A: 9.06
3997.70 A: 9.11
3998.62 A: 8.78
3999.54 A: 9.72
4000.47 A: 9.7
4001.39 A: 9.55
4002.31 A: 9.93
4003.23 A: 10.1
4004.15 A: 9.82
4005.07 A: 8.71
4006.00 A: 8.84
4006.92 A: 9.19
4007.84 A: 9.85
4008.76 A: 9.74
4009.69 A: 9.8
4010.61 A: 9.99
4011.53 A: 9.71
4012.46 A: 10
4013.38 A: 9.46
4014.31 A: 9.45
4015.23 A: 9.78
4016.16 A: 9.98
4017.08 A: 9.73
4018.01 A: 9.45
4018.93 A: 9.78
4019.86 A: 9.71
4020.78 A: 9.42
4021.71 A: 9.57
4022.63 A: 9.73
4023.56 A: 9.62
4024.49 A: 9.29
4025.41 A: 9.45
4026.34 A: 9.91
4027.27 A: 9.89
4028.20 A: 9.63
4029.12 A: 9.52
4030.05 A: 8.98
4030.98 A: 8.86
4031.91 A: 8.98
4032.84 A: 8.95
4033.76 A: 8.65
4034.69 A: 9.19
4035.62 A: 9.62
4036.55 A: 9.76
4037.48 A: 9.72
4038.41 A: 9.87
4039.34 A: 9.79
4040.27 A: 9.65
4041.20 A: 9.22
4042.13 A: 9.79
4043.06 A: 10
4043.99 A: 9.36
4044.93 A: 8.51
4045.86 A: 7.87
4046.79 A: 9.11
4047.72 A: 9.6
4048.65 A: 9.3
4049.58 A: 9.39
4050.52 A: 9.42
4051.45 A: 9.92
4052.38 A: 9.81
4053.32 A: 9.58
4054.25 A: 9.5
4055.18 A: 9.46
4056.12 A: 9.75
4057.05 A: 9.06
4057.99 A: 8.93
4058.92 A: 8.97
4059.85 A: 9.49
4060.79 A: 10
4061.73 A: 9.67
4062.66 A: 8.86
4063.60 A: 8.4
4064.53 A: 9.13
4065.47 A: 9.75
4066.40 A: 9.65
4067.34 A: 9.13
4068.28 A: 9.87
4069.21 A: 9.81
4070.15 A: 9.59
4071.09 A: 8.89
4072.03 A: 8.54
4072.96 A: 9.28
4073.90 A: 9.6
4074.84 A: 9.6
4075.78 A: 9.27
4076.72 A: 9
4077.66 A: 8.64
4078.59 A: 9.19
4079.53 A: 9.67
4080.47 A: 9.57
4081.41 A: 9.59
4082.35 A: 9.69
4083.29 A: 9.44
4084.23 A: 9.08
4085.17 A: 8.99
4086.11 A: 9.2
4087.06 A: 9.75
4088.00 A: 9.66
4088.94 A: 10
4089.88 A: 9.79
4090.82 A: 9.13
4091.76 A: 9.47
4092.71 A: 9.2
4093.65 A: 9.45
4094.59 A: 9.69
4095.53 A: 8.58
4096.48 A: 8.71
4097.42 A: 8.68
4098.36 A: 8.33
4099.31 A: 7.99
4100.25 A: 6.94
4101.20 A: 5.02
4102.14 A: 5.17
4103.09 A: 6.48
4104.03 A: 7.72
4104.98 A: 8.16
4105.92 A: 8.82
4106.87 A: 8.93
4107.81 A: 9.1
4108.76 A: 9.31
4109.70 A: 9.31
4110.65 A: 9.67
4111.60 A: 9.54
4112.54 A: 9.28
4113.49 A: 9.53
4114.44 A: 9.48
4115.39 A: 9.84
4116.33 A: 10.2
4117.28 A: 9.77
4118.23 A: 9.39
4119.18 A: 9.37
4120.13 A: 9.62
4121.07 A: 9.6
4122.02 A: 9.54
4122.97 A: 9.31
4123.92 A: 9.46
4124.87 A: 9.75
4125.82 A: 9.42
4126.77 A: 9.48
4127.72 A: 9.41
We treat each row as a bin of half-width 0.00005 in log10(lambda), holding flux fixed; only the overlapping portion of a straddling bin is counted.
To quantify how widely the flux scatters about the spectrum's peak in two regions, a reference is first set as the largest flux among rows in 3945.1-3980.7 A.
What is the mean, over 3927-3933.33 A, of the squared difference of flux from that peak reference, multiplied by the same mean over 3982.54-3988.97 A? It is 1.9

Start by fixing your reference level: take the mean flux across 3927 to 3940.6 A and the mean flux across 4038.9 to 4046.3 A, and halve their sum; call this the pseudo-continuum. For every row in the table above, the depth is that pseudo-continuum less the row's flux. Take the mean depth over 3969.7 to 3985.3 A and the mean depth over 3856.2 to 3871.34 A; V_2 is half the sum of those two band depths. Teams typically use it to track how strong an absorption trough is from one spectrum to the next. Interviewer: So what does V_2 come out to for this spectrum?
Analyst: -1.3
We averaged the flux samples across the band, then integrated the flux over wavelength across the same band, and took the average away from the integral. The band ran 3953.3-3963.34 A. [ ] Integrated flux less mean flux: 76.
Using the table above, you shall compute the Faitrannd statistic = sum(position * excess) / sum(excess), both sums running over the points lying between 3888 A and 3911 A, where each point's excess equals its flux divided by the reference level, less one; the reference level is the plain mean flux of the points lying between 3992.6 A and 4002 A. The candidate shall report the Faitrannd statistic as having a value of 3895.7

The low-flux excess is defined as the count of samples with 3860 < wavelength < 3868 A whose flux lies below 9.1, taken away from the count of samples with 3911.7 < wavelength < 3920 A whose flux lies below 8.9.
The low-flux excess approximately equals 1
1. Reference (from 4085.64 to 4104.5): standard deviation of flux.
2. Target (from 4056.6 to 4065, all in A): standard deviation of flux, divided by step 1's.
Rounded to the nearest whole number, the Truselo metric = 0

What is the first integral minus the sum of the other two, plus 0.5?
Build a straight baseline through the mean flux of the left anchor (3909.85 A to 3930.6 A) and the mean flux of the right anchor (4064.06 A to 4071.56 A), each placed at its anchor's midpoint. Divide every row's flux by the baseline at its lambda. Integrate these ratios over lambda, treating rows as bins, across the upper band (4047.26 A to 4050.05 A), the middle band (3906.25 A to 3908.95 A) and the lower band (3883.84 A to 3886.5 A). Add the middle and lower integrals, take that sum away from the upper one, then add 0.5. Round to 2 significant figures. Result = -2.1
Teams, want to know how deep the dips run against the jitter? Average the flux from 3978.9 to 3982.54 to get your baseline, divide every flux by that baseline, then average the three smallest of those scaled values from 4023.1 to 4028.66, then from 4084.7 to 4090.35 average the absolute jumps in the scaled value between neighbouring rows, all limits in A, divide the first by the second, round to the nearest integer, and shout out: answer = 34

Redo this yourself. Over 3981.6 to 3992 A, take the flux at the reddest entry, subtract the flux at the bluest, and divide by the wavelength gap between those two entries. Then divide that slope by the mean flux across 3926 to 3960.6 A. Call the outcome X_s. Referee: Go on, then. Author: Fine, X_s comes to 0.015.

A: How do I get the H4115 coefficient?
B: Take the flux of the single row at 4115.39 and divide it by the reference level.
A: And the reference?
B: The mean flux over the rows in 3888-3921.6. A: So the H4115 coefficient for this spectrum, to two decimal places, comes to 1.18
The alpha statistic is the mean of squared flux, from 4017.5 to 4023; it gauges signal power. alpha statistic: 92.4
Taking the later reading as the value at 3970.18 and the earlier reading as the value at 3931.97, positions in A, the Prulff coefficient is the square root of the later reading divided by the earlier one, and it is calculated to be 1.027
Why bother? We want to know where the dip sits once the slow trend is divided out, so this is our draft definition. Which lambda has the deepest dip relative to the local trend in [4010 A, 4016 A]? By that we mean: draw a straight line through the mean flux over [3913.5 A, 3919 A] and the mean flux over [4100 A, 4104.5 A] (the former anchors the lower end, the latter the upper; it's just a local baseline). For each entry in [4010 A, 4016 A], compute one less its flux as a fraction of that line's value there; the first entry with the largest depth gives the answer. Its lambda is 4013.38 A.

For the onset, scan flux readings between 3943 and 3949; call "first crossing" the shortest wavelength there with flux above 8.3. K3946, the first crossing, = 3945.58 A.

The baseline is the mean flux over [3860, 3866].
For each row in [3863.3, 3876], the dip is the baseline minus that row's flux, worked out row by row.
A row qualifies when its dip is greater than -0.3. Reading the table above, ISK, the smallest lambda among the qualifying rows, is 3863.76 A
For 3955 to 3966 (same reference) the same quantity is 3955.58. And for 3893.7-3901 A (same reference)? 3894.13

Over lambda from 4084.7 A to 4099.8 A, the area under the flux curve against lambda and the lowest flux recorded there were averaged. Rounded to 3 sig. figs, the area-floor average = 73.1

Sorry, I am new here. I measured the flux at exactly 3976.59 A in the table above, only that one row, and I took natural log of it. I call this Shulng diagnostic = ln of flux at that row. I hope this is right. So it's 2.11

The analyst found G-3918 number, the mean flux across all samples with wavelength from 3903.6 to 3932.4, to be 8.1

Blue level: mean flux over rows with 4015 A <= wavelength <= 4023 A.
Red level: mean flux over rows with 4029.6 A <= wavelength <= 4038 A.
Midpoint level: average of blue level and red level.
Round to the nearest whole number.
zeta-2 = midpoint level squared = 89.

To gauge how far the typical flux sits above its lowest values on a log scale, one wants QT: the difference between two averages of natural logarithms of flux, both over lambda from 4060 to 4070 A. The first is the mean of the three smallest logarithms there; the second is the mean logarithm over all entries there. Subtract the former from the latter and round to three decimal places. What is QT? 0.068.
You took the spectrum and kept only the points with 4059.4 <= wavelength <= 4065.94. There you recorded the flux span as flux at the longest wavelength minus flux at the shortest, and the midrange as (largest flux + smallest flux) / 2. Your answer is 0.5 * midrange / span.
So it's 18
